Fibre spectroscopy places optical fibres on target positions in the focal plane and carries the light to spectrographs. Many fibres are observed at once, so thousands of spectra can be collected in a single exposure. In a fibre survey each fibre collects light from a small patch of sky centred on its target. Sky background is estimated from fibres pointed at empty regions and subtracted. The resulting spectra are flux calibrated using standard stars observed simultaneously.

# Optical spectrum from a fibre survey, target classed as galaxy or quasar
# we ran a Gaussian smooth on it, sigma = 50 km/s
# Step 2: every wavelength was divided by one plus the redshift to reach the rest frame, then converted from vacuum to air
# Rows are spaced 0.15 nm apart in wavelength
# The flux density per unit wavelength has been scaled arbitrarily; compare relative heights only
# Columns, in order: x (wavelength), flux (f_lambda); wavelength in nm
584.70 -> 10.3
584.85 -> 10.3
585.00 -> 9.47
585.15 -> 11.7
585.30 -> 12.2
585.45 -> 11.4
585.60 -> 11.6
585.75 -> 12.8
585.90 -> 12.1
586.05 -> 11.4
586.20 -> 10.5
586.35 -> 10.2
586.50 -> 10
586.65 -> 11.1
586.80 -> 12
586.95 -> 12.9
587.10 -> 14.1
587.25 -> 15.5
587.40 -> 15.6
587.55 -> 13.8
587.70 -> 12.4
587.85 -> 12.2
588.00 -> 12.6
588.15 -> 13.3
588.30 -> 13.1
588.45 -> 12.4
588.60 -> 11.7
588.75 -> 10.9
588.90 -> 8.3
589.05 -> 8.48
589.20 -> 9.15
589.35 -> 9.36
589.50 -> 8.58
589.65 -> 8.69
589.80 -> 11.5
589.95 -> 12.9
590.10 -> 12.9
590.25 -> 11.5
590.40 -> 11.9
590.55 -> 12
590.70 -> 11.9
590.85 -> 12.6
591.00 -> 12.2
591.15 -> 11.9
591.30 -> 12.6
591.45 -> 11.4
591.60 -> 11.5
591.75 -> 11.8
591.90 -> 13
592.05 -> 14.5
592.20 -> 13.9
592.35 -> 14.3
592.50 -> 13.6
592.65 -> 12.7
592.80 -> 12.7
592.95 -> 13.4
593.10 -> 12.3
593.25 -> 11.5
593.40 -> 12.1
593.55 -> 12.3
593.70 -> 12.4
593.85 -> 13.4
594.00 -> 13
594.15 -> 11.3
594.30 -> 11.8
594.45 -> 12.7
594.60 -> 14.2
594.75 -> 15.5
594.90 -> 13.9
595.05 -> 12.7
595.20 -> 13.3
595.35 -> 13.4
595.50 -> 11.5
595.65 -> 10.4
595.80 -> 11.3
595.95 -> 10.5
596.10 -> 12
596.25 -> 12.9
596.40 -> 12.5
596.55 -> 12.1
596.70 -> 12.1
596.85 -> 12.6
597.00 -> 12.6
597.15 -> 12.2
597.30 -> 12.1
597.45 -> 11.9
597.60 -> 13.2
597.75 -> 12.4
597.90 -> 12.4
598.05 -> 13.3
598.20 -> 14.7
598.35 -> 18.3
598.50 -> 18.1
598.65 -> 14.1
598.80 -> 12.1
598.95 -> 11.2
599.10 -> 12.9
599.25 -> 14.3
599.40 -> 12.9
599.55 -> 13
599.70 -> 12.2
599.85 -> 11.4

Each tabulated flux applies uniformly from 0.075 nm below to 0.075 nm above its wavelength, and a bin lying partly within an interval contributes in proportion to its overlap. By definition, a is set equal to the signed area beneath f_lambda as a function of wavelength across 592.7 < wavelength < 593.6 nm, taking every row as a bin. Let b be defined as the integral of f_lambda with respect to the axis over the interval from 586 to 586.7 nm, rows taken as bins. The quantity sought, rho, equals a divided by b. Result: 1.5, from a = 11.2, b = 7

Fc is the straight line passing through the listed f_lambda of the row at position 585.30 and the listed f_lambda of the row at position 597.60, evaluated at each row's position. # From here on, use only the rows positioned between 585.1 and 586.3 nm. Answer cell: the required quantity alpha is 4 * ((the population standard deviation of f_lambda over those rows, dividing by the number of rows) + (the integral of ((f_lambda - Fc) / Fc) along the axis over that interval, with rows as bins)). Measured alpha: 2.33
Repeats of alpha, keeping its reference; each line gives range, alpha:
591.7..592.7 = 3.77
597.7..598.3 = 3.80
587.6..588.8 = 2.84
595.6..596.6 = 3.16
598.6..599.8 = 3.65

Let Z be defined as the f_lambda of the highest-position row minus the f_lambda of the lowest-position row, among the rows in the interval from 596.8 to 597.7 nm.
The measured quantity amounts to 1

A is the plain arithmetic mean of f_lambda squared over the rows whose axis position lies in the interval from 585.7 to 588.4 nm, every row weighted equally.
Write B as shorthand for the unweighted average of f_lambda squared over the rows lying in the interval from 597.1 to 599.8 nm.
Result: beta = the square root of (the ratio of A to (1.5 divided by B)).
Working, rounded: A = 159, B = 183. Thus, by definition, 140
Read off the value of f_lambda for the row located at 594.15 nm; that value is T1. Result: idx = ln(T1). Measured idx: 2.42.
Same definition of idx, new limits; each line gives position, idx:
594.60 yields 2.65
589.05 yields 2.14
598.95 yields 2.42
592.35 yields 2.66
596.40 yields 2.53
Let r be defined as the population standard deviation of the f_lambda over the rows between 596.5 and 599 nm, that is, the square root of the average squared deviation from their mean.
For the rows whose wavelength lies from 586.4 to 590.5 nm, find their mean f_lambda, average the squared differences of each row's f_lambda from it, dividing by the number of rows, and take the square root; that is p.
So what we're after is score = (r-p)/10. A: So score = 0.00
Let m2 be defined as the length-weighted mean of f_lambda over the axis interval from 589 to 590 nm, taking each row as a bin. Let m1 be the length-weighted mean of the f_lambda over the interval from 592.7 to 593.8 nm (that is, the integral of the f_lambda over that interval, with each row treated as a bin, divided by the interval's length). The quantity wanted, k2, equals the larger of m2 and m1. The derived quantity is 12.4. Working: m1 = 12.4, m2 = 9.8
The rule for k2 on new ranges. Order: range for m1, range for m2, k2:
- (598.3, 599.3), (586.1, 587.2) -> 14.3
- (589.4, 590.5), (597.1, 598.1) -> 12.5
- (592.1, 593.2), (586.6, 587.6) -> 13.6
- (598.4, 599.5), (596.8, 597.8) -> 13.7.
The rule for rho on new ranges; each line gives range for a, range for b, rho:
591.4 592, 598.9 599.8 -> 0.6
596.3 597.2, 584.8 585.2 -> 2.7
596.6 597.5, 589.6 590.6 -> 0.9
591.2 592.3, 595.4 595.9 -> 2.5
